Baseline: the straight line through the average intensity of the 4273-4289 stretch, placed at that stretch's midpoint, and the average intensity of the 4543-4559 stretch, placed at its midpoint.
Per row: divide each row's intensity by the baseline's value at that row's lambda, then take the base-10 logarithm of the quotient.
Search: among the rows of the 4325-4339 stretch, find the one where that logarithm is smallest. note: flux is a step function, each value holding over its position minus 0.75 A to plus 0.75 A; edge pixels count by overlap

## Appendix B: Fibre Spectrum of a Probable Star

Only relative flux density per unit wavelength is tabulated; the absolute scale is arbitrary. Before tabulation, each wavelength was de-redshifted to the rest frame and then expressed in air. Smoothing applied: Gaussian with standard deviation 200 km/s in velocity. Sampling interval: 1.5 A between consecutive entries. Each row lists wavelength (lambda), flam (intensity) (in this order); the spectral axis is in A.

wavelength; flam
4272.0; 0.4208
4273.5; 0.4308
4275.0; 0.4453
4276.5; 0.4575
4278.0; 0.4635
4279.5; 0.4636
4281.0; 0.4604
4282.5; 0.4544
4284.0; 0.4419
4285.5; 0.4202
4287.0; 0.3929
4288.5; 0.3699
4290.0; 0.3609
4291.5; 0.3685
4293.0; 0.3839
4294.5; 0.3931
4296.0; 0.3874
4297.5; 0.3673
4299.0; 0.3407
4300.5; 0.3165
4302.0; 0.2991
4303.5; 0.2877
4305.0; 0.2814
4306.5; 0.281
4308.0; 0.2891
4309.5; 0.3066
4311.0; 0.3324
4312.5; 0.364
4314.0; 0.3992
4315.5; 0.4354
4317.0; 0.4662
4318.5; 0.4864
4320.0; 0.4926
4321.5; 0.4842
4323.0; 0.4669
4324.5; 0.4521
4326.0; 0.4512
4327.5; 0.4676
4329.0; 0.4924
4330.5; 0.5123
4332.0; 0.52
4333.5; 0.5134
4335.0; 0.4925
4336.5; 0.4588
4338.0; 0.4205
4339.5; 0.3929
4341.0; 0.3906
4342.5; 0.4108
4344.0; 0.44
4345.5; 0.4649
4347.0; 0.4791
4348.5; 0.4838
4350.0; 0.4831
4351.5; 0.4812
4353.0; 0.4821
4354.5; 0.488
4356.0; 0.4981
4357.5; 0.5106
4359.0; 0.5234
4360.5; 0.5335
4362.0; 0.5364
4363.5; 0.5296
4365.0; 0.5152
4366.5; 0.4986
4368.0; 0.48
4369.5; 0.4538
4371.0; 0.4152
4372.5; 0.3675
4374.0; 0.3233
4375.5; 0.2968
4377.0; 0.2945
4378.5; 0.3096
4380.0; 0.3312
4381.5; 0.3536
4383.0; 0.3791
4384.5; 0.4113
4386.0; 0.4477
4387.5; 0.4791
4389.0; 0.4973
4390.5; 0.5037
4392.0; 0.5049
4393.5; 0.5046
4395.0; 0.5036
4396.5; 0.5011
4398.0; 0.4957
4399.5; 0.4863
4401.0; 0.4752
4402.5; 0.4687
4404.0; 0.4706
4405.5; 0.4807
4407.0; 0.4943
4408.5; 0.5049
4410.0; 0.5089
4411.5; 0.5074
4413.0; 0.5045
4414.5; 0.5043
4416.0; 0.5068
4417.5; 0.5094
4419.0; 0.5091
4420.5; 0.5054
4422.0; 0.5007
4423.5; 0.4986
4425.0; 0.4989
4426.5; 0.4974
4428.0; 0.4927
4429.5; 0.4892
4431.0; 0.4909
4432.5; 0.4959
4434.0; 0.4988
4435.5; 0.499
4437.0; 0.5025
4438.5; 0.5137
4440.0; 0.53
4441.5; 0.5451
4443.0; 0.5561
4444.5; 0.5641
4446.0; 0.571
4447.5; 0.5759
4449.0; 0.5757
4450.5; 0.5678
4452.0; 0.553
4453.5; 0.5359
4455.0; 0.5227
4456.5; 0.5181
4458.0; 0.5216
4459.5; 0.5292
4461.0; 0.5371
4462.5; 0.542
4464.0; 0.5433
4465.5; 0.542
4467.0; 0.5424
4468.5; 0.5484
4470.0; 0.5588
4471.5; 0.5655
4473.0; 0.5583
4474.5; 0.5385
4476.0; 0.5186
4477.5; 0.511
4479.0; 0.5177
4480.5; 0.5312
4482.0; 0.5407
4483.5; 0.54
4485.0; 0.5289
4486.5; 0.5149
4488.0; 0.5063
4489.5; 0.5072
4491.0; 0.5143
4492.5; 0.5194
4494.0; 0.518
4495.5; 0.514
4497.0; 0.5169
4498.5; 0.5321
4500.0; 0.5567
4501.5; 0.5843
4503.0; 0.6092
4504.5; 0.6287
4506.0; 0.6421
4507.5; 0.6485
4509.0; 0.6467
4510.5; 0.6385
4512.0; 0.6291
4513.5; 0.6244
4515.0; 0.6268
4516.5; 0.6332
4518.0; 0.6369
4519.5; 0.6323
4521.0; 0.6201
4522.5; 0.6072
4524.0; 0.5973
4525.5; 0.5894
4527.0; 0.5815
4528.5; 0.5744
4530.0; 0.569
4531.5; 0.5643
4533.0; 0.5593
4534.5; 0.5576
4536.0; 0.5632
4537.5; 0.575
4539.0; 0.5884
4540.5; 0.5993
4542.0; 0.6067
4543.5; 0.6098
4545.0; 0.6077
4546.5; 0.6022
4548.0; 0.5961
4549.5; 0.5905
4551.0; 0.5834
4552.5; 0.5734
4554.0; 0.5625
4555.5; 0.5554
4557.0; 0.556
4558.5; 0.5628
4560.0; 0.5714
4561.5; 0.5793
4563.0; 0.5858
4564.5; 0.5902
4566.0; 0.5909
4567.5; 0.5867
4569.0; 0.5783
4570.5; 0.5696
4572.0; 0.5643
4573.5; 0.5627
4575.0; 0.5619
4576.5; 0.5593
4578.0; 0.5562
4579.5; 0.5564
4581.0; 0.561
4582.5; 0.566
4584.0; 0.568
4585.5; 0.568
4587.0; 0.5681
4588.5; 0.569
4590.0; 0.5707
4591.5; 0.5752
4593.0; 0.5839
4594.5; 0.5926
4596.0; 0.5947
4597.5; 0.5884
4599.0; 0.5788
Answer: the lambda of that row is 4338.0 A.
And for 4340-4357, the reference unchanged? 4341.0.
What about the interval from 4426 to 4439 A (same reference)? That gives 4429.5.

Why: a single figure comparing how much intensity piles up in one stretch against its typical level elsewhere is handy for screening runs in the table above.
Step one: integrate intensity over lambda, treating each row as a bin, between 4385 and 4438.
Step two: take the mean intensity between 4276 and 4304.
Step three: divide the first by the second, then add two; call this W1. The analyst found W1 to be 69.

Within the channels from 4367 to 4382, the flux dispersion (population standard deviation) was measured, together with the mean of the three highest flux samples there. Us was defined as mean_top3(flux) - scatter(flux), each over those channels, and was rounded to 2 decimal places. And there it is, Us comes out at 0.39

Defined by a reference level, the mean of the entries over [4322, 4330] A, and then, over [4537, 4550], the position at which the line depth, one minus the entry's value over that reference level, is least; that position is 4543.5 A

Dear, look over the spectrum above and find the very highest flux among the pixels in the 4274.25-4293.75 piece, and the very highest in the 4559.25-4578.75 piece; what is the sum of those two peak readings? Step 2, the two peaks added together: 1.05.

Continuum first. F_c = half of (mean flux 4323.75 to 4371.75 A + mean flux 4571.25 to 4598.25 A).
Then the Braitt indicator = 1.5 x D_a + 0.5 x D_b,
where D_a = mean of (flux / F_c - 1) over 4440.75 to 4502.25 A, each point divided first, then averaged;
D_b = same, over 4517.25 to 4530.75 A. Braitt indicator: 0.12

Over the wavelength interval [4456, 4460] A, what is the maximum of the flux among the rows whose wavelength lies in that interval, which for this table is 0.5292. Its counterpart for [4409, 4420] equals 0.5094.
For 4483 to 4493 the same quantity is 0.54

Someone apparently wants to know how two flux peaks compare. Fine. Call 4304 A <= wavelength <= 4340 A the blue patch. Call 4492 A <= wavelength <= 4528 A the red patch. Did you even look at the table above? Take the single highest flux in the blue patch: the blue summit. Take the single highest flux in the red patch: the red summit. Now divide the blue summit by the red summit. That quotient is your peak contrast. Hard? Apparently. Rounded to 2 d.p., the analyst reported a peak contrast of 0.80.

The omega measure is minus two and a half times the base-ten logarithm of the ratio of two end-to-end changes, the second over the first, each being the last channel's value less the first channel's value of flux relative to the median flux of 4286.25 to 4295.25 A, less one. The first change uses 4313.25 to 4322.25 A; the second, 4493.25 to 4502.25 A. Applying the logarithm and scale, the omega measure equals 0.27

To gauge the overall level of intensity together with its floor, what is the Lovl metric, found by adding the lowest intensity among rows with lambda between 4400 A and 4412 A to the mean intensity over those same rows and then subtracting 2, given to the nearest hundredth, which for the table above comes -1.04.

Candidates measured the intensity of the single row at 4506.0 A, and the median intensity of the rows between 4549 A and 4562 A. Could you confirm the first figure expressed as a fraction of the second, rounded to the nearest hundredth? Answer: 1.12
